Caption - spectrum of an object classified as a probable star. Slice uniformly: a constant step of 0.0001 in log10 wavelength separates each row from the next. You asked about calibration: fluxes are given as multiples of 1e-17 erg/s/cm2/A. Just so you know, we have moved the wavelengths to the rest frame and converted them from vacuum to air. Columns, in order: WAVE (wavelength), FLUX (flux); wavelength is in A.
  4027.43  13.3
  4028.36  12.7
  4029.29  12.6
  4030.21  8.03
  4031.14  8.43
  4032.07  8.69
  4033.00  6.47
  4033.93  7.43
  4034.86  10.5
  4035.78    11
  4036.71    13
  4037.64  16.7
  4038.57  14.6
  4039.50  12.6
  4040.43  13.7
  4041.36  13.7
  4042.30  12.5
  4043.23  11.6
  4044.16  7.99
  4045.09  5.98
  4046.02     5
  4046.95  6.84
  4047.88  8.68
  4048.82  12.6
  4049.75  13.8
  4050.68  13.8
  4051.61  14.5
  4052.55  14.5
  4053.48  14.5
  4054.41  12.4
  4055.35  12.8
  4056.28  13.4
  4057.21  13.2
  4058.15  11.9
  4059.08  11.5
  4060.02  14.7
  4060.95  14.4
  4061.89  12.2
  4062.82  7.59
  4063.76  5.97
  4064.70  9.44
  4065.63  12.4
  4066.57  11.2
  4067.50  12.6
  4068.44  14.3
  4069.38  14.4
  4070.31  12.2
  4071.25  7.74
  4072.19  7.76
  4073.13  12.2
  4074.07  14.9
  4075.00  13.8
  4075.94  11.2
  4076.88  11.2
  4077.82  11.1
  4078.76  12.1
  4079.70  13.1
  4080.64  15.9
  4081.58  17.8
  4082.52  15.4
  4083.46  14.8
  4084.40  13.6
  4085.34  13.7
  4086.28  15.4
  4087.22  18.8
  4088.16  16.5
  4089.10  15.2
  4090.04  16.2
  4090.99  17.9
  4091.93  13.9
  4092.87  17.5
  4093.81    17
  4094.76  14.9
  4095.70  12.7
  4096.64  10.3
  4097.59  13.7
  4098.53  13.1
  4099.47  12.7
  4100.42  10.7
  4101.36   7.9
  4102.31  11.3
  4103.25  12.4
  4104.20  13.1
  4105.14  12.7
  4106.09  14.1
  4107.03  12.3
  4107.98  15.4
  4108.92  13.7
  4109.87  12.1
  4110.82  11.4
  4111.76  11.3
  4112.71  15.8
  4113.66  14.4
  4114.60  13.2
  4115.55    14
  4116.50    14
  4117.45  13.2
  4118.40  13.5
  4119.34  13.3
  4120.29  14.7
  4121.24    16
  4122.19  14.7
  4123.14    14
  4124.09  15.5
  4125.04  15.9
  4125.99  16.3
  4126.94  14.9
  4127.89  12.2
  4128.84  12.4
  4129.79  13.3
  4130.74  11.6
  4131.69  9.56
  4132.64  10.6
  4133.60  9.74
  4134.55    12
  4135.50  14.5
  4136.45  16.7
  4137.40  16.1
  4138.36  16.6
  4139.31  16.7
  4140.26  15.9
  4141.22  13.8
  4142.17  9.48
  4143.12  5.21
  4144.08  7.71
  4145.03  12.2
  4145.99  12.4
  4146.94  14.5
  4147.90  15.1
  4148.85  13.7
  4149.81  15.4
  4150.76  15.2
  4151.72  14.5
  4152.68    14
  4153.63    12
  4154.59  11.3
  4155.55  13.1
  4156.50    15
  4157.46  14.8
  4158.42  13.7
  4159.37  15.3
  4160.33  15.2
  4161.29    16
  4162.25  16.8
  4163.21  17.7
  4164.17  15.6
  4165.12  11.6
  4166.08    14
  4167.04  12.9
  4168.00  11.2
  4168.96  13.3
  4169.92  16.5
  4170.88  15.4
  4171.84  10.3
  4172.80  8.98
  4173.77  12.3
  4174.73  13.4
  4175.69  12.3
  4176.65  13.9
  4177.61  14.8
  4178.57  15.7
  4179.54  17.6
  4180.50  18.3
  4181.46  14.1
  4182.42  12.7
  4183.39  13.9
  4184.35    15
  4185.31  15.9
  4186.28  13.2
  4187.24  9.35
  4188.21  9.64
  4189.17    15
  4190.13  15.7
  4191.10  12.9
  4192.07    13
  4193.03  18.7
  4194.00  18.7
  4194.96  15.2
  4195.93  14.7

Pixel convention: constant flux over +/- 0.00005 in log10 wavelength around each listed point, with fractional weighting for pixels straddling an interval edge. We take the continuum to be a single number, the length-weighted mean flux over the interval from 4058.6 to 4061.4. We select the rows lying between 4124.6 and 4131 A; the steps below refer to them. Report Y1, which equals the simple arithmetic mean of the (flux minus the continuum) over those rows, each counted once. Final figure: 0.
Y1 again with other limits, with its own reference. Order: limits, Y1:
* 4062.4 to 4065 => -6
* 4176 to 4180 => 2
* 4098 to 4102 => -2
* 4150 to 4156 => 0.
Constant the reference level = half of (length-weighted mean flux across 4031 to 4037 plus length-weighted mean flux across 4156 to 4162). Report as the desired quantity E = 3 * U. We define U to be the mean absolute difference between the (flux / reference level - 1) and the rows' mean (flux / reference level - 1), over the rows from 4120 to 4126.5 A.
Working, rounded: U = 0.06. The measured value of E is 0.18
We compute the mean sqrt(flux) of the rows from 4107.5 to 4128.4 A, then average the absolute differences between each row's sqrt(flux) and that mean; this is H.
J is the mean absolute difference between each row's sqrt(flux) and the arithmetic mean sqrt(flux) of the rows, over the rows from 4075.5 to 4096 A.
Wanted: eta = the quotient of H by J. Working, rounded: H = 0.157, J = 0.248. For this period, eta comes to 0.6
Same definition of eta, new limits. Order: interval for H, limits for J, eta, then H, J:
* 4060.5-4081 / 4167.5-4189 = 1.1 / 0.308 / 0.278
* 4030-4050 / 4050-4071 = 1.9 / 0.446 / 0.241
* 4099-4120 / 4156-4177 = 0.7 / 0.176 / 0.238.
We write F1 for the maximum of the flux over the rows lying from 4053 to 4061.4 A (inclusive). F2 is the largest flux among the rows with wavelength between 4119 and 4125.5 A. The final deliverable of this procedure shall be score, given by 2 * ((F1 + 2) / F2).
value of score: 2.09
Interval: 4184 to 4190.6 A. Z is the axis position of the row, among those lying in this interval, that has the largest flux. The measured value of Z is 4185.31 A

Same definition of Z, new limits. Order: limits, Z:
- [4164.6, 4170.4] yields 4169.92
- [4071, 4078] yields 4074.07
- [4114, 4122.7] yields 4121.24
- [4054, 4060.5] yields 4060.02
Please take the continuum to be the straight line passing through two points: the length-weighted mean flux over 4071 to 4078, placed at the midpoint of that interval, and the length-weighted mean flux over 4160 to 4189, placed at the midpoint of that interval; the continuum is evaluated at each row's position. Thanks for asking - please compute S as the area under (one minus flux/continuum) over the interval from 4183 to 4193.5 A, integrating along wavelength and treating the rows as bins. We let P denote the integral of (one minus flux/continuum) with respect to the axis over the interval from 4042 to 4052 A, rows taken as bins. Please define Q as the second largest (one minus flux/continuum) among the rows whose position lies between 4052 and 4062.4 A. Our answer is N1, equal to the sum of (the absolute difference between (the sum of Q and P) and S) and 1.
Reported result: 1.02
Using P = 0.39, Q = -0.089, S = 0.3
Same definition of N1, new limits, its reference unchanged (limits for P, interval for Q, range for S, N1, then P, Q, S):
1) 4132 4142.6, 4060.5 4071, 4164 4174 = 2.02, -0.66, 0.313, 0.7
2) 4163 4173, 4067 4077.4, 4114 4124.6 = 2.99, 0.24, 0.313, -1.4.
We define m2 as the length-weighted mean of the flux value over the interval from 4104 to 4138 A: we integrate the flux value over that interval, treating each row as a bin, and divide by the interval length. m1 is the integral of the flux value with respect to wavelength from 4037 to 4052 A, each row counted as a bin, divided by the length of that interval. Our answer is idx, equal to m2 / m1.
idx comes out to 1.18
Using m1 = 11.5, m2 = 13.6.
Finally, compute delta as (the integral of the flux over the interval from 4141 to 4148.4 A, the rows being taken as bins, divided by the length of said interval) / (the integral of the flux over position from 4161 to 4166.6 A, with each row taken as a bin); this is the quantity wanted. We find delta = 0.13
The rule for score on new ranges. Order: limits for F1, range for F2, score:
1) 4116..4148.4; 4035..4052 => 2.24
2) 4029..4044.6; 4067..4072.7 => 2.60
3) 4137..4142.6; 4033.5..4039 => 2.24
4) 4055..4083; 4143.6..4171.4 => 2.24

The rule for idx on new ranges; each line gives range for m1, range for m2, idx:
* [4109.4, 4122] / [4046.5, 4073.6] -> 0.87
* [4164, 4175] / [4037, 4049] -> 0.85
